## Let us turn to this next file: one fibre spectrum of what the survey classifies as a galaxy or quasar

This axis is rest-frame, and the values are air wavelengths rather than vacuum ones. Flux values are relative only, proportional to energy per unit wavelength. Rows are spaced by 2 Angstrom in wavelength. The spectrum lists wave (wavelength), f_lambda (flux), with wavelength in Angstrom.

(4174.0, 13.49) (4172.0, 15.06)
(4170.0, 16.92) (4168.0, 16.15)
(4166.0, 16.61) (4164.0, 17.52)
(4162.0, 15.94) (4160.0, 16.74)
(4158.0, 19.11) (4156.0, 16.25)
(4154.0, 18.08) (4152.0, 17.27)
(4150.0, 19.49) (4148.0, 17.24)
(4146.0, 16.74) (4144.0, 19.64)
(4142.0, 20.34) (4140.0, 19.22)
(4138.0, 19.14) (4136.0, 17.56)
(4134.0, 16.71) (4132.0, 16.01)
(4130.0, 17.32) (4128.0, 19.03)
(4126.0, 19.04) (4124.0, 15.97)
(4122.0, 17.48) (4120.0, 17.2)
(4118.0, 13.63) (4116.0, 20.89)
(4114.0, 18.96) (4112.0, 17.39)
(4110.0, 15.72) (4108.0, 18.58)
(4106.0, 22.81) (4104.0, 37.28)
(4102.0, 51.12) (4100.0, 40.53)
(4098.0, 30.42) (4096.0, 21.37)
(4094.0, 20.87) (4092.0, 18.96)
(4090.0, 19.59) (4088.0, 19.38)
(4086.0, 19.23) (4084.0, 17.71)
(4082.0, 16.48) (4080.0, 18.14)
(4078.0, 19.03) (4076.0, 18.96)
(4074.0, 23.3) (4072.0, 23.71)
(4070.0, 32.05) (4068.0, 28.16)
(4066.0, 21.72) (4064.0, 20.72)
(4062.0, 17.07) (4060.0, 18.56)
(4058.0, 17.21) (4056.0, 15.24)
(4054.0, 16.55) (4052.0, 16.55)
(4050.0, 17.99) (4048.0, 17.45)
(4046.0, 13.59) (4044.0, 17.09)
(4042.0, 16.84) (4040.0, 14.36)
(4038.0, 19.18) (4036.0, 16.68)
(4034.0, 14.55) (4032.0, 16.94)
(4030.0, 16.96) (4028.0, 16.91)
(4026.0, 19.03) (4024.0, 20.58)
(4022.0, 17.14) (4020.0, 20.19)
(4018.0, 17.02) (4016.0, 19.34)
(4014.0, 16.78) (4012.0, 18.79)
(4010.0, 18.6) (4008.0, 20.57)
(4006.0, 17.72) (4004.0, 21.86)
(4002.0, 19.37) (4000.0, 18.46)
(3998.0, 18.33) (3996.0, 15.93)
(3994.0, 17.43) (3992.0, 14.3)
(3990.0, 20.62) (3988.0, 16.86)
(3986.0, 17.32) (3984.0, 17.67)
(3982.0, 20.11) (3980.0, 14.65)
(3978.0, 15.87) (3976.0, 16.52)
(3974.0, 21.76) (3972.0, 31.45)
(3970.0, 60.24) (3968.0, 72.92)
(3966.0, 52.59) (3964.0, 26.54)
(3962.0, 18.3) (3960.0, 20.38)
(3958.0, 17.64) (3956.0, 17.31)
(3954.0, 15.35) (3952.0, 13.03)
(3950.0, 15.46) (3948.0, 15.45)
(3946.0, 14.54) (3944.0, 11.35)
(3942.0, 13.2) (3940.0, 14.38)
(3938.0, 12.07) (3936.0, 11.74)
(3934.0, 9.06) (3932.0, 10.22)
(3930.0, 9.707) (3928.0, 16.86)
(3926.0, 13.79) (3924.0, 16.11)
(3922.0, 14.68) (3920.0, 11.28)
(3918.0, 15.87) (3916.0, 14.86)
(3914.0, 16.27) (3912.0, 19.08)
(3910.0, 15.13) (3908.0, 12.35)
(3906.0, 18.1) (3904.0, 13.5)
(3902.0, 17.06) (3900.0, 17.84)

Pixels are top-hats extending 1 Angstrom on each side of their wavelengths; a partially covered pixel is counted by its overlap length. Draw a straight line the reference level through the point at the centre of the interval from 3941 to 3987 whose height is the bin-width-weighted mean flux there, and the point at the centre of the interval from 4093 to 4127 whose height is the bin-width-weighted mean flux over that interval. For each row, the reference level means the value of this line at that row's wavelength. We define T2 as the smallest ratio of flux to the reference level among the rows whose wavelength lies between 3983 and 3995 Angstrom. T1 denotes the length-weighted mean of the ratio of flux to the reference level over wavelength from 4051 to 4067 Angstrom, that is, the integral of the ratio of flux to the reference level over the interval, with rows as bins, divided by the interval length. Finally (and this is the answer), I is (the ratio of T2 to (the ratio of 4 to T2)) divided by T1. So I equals 0.121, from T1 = 0.76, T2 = 0.61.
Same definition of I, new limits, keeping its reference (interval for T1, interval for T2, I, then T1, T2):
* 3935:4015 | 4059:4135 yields 0.095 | 0.89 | 0.58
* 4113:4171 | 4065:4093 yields 0.164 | 0.75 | 0.70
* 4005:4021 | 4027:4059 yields 0.106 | 0.79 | 0.58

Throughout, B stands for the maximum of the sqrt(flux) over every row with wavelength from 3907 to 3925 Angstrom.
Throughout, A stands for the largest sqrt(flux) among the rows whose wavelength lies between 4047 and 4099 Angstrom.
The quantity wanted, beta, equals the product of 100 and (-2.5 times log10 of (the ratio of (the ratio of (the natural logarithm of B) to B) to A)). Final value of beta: 306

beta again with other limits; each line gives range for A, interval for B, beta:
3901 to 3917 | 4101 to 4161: 300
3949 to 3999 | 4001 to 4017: 353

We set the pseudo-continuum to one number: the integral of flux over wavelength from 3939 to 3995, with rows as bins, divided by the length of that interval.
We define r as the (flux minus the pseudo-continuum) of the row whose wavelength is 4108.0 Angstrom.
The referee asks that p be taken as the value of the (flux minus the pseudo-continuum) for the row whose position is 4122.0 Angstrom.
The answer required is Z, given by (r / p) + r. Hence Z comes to -2.9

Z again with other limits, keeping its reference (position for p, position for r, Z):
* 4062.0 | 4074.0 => 0.8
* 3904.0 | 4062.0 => -4.6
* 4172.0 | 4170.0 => -4.6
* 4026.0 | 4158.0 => -2.2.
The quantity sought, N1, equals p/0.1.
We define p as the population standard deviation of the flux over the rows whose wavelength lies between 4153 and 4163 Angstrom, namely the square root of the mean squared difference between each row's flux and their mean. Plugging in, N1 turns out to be 12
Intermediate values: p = 1.2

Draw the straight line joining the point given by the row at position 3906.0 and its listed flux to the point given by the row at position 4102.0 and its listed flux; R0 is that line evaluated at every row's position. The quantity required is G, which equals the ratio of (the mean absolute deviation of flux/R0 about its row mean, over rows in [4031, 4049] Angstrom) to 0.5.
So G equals 0.07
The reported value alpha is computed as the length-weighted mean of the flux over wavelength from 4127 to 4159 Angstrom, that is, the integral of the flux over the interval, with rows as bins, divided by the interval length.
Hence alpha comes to 18.1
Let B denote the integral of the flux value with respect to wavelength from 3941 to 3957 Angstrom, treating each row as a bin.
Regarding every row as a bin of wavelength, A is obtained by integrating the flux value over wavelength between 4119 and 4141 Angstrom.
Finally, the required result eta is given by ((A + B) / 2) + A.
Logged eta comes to 700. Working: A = 389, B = 231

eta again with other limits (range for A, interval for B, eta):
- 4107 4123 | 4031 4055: 617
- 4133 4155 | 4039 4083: 1025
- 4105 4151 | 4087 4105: 1508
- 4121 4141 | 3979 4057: 1218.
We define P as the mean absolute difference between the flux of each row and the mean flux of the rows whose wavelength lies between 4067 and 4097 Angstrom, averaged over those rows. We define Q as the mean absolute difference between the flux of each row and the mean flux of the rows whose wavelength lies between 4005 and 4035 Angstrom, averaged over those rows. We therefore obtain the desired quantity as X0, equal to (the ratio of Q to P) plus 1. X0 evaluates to 1.5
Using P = 3.1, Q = 1.41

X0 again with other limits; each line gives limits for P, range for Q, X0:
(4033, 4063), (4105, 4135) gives 2.4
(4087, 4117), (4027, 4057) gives 1.1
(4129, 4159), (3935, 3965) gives 3.4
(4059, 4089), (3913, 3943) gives 1.7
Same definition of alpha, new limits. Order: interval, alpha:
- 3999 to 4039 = 18.3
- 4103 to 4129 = 19.5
